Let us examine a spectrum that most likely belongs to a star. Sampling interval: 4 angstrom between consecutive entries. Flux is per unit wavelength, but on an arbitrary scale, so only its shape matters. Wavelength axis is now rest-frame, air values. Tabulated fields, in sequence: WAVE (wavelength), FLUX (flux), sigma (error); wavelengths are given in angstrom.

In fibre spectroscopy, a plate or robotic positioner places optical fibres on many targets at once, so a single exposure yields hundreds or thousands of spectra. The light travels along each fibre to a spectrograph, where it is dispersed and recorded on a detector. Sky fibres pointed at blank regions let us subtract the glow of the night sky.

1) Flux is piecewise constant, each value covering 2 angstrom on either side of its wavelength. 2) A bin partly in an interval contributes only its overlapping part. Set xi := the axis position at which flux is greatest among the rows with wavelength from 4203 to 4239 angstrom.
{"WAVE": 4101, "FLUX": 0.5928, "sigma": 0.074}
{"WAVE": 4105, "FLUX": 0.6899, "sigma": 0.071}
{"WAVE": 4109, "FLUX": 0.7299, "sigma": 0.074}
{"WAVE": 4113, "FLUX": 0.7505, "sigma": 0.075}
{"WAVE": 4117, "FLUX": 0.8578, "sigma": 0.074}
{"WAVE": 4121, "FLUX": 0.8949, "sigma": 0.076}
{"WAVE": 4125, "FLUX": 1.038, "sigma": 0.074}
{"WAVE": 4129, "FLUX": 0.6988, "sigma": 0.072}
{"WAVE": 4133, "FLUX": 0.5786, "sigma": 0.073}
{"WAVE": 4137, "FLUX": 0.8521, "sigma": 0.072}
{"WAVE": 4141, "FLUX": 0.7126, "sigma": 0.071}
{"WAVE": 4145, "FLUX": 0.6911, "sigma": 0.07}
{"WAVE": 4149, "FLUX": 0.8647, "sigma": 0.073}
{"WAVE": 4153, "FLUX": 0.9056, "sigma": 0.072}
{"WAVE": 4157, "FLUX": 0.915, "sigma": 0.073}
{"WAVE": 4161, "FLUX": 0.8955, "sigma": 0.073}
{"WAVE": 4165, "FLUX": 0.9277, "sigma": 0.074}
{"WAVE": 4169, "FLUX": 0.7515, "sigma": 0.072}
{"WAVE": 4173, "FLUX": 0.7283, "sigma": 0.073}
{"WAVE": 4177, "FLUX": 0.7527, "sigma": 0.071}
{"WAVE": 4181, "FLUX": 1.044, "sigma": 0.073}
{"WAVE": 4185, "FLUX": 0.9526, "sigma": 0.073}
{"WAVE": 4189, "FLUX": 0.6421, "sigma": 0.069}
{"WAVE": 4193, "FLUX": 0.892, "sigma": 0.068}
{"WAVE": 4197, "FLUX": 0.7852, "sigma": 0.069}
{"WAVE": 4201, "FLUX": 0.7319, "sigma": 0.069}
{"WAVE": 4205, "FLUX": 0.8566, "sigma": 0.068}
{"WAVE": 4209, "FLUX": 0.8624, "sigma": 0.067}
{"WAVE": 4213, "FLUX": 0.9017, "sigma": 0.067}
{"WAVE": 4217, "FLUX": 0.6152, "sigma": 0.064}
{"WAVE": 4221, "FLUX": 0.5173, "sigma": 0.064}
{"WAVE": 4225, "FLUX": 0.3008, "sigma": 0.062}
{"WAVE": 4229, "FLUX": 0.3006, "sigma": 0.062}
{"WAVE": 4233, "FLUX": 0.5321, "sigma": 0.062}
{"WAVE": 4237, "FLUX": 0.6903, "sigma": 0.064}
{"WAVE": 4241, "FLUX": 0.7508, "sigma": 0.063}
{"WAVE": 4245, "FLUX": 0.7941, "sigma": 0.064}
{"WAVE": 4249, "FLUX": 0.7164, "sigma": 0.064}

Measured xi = 4213 angstrom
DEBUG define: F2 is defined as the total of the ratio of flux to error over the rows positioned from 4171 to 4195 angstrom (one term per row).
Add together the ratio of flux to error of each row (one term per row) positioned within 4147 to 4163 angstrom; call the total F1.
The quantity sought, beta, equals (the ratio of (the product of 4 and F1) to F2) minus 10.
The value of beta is -7.2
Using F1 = 49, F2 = 70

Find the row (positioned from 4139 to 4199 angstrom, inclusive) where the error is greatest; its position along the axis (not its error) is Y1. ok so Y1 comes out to 4165 angstrom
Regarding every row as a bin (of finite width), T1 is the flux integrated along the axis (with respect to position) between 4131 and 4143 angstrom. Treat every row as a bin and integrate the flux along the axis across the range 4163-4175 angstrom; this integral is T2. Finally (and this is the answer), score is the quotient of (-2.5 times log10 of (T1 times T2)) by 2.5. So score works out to -1.9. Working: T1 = 8.6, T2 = 10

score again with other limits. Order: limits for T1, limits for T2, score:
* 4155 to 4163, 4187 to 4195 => -1.6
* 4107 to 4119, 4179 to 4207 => -2.3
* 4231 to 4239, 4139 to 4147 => -1.4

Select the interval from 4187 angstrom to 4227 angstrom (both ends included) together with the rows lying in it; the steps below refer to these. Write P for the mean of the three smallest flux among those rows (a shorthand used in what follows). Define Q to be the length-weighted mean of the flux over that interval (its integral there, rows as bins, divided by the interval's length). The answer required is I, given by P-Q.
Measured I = -0.233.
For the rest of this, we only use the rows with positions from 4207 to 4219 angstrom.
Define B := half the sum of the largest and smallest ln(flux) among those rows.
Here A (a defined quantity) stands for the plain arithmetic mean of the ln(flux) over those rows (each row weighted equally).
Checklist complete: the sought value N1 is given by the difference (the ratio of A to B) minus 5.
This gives -4.17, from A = -0.25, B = -0.295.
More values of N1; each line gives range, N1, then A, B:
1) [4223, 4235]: -3.90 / -1.01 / -0.916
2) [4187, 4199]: -4.04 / -0.27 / -0.279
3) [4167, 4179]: -4.02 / -0.30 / -0.301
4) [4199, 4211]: -4.11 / -0.20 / -0.230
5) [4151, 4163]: -4.00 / -0.10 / -0.100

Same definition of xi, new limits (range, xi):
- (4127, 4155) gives 4153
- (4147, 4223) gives 4181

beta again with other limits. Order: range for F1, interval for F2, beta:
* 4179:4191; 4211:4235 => -7.0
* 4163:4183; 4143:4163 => -6.1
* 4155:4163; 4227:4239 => -5.9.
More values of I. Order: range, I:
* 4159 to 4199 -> -0.130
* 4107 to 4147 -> -0.124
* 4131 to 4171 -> -0.149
